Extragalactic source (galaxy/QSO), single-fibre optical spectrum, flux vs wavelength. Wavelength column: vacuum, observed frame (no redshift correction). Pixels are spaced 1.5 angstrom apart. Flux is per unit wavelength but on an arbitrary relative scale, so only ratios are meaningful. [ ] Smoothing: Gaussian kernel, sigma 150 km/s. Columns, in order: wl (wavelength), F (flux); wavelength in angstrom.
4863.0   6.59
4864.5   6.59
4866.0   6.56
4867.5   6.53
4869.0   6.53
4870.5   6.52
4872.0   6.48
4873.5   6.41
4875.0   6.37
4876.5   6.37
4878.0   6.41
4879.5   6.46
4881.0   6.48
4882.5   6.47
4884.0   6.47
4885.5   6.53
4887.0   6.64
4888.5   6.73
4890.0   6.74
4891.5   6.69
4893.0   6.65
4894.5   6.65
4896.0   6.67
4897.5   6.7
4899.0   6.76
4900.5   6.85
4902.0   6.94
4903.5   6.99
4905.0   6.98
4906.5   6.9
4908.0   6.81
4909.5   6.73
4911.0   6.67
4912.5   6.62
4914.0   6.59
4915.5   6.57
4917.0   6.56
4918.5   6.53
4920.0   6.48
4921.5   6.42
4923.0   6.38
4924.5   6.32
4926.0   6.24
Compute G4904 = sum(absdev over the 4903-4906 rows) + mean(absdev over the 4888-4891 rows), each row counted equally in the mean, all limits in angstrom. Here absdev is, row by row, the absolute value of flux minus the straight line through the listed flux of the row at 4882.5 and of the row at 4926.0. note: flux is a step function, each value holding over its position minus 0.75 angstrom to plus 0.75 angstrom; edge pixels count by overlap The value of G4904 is 1.56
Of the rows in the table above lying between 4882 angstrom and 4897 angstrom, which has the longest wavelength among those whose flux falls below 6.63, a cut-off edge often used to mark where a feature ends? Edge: 4885.5 angstrom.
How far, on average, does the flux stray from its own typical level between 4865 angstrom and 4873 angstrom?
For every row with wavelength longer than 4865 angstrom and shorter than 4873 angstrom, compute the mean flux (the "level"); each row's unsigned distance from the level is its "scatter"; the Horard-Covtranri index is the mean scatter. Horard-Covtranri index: 0.019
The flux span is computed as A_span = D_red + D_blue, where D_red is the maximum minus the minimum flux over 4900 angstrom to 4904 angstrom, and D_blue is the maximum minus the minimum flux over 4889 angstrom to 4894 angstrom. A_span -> 0.23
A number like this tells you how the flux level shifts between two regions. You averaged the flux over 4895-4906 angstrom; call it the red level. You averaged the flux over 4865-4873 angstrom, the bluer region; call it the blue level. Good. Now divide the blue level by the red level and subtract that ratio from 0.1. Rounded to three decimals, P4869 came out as -0.854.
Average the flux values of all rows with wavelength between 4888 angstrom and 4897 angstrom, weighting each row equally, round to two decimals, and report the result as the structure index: 6.69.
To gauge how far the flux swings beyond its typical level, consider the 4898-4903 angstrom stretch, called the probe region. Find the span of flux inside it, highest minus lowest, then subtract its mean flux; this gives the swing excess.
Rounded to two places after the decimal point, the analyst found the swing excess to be -6.67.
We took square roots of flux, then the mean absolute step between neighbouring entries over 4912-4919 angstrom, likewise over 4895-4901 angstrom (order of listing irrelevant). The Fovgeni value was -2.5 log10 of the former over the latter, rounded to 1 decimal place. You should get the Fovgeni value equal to 1.0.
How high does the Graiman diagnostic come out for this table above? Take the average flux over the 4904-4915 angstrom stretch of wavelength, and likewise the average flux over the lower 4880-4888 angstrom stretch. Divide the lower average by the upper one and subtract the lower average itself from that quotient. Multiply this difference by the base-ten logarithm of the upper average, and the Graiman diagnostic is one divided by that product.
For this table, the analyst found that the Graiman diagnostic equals -0.217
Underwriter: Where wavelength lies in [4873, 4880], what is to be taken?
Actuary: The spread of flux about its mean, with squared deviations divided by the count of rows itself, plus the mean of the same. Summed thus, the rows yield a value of 6.44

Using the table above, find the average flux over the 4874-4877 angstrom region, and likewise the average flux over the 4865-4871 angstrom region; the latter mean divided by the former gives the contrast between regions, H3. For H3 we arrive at 1.03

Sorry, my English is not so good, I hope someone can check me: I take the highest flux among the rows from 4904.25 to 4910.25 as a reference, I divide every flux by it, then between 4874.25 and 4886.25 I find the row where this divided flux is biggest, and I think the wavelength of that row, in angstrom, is 4885.5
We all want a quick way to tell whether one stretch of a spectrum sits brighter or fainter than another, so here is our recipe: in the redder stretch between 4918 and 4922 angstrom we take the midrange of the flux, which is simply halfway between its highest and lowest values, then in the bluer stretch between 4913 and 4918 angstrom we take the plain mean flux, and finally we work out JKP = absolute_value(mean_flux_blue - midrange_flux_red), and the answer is 0.10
